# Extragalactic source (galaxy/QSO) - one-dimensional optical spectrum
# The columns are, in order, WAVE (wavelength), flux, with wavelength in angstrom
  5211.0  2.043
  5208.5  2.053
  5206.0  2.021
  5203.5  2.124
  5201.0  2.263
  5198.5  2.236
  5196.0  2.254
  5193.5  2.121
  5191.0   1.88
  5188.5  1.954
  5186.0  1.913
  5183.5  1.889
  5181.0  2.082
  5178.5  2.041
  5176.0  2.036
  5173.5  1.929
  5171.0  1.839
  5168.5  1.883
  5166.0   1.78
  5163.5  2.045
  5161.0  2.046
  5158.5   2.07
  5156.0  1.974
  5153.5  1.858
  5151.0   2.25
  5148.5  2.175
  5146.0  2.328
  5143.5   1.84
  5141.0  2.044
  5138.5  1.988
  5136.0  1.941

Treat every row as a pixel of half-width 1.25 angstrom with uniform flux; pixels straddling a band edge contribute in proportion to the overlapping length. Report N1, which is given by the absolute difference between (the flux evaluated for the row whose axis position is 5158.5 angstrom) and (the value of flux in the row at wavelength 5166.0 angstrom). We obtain 0.29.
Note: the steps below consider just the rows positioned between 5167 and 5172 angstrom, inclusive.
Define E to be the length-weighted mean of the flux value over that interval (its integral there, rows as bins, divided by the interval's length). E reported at 1.86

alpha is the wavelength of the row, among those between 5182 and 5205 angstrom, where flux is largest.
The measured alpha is 5201.0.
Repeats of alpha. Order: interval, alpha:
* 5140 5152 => 5146.0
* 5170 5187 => 5181.0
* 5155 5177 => 5158.5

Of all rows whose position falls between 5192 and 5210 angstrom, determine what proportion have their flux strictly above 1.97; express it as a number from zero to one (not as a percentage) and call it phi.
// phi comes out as 1.0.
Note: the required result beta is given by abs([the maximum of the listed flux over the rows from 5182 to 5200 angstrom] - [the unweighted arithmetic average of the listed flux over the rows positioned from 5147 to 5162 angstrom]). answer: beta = 0.19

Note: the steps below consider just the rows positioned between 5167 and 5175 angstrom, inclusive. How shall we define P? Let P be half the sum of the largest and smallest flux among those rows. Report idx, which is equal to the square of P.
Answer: 3.5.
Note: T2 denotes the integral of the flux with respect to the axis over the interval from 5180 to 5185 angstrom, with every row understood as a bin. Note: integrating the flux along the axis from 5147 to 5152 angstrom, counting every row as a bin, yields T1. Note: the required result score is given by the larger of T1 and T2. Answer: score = 11.1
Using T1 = 11.1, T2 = 9.9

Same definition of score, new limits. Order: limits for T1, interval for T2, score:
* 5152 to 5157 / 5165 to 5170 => 9.6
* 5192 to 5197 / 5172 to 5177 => 10.8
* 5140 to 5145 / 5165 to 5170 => 9.8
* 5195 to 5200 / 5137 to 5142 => 11.2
